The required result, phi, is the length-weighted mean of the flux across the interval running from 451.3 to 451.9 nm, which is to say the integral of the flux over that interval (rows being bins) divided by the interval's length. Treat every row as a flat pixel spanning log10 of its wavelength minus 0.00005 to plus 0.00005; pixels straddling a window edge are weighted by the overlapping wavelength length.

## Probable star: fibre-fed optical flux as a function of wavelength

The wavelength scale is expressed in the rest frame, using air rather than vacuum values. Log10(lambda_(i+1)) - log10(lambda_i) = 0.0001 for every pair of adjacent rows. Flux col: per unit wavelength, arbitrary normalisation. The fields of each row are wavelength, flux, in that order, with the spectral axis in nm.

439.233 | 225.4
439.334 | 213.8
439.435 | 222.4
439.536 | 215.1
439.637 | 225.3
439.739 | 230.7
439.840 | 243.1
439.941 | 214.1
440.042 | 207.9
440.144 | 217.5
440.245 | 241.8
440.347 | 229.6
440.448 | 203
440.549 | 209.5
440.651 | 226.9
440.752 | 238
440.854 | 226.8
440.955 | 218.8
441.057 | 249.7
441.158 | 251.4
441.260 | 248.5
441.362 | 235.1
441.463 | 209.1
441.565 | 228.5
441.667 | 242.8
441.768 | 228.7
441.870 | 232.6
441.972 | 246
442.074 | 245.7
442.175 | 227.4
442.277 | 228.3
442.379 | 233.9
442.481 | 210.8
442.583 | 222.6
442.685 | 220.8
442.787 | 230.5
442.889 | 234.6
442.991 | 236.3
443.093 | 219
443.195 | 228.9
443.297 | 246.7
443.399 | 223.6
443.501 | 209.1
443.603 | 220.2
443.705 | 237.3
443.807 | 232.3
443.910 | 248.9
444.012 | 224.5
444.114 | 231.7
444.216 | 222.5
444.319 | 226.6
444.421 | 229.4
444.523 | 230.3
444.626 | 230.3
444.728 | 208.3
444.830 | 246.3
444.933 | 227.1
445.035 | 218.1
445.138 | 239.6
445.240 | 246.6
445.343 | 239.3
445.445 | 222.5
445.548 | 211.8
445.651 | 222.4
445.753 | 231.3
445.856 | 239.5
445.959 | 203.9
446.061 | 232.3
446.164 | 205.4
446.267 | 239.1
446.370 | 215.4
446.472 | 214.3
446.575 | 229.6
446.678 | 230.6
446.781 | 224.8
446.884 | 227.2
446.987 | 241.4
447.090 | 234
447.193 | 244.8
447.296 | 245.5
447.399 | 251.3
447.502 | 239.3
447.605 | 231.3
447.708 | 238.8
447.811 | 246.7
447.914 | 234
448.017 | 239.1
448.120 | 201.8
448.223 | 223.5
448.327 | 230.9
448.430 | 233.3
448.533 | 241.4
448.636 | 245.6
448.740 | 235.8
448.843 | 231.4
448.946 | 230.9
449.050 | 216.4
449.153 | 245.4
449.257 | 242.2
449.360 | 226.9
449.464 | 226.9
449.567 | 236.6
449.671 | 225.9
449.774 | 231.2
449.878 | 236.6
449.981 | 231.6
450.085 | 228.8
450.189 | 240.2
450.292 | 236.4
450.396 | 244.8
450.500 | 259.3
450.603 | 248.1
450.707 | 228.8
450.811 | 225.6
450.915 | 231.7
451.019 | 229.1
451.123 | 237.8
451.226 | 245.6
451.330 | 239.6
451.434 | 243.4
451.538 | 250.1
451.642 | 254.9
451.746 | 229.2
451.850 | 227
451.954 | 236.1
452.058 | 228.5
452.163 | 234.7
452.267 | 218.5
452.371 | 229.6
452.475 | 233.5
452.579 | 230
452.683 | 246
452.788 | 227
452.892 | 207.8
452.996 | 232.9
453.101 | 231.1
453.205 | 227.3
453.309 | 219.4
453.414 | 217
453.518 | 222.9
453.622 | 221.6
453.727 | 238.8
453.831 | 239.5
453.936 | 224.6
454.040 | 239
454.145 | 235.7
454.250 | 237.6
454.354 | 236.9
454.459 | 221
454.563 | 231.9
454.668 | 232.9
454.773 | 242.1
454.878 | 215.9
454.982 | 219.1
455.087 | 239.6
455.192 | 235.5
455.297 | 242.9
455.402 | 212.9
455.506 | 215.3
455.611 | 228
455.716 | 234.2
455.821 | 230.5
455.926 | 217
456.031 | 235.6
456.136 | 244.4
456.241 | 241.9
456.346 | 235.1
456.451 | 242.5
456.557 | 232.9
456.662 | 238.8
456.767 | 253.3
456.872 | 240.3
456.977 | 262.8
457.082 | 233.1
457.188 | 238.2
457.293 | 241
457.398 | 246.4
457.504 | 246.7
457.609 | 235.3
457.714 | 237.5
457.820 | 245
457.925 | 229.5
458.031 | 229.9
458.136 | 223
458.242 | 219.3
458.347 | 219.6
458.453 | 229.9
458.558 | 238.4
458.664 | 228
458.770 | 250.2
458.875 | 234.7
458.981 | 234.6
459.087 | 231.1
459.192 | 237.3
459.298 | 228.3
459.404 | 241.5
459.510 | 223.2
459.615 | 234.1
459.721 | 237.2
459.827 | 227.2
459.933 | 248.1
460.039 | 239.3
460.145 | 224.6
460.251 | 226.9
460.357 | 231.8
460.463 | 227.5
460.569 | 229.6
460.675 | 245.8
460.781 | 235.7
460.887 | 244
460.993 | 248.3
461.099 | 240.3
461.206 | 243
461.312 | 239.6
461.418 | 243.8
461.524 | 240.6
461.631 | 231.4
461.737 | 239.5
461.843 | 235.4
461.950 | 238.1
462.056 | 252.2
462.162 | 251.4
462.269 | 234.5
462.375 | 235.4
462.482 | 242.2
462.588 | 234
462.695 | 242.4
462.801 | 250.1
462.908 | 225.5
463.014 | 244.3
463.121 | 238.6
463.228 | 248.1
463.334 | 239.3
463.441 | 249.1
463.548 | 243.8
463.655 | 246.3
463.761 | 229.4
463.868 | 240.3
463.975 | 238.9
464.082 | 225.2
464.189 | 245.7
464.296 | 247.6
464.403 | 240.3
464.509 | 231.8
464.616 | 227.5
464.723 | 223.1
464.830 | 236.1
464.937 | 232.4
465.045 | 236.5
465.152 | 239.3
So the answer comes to 241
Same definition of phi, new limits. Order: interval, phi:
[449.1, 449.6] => 236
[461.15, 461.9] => 239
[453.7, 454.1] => 235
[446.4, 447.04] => 228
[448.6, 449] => 235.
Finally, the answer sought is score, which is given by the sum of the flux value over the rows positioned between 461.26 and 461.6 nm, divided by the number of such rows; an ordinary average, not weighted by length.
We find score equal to 241.3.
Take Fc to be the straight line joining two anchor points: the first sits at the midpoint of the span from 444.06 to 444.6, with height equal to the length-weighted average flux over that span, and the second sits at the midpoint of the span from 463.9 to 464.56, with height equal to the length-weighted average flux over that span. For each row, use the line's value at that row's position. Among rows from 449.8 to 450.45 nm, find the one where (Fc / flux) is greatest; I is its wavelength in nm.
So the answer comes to 450.085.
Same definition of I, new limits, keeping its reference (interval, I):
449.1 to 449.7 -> 449.671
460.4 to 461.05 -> 460.463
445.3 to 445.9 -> 445.548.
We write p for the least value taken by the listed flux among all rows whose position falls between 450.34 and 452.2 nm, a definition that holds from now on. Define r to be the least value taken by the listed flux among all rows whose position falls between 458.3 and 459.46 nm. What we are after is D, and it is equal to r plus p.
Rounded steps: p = 225.6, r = 219.6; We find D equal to 445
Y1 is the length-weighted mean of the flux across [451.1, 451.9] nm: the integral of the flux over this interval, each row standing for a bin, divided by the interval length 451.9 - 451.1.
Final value 241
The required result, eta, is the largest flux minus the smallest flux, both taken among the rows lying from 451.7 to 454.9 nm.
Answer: 38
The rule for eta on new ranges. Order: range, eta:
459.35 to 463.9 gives 29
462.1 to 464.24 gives 26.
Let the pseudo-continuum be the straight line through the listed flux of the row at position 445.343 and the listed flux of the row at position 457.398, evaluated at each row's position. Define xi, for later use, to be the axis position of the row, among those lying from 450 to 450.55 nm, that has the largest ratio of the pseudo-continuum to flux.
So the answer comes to 450.085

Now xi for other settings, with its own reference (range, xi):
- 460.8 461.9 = 461.631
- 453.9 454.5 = 454.459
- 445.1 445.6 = 445.548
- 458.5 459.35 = 459.298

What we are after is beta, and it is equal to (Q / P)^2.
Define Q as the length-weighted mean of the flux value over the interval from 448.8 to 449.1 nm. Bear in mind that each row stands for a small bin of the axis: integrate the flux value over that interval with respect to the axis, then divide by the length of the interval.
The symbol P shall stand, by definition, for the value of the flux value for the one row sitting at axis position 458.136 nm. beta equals 1.03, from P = 223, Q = 226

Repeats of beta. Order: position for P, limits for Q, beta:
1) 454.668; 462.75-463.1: 1.06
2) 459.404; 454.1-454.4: 0.96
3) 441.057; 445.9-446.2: 0.74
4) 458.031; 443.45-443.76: 0.94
